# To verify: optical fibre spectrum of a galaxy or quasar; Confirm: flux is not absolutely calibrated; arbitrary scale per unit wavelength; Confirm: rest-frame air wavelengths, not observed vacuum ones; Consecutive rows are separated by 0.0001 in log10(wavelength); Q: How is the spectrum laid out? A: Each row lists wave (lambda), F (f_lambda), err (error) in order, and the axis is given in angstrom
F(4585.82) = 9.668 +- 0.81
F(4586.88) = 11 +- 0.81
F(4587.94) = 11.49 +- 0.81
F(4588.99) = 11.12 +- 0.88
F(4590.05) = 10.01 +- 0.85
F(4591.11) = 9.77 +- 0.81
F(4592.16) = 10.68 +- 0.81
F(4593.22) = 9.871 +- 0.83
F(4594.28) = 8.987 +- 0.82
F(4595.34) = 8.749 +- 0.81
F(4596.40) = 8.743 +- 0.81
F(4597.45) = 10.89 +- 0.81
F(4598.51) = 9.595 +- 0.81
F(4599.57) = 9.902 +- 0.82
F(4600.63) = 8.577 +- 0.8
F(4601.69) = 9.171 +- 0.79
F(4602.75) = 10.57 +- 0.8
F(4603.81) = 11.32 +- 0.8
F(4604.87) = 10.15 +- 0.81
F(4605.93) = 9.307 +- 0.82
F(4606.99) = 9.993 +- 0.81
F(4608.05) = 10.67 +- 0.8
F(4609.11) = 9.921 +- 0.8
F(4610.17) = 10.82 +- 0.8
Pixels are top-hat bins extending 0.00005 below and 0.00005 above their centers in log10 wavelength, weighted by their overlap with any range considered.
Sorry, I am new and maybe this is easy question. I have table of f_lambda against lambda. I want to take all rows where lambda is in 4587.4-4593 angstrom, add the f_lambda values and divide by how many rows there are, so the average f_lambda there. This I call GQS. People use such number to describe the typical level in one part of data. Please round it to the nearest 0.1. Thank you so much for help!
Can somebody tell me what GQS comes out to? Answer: 10.6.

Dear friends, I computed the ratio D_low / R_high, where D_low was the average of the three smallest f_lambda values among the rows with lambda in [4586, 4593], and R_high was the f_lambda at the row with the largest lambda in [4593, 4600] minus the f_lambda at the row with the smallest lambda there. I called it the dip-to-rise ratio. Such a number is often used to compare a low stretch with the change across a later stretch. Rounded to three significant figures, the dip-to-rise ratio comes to 328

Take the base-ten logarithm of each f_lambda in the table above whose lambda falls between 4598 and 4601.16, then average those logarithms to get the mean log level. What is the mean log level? 0.97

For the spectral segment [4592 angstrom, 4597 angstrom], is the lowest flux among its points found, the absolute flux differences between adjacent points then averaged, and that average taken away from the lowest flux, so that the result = 8.3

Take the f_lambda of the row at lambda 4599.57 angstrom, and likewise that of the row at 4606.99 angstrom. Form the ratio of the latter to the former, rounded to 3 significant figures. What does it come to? 1.01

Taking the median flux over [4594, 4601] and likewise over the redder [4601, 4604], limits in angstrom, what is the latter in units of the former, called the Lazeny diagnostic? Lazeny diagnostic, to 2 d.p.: 1.18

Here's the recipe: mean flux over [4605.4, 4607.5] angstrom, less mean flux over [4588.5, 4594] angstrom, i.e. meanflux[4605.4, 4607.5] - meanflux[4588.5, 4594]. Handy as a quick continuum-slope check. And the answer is -0.6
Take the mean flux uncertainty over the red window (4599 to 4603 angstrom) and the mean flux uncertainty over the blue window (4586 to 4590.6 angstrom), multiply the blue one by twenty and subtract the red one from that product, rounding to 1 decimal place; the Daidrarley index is 15.9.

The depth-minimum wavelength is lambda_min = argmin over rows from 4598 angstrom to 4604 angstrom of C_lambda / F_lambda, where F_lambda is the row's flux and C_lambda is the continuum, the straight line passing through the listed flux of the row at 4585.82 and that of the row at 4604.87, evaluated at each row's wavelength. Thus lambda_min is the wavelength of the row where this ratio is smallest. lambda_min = 4603.81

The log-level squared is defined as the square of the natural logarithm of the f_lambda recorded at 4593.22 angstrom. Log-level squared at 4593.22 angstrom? 5.24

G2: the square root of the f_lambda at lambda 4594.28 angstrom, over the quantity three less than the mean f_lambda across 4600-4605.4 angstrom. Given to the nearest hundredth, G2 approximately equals 0.43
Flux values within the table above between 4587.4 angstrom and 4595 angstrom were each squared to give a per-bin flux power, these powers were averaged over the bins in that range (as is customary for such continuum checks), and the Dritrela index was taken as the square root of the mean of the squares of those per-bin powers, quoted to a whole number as 108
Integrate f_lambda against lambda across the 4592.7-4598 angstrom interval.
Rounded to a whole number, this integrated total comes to 50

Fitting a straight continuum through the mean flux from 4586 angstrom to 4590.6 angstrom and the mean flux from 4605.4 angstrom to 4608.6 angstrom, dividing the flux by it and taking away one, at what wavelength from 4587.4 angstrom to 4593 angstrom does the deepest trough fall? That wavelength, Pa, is 4591.11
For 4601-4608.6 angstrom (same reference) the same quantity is 4601.69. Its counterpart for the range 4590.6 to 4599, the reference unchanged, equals 4595.34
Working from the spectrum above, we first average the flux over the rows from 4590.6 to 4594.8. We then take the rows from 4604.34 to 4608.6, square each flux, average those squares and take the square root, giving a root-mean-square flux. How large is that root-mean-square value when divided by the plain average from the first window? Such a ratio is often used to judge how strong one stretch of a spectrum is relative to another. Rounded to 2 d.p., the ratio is 1.02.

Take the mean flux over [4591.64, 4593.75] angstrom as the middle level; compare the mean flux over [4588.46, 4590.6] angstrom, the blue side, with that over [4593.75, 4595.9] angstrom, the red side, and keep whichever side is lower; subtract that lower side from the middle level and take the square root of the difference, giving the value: 1.19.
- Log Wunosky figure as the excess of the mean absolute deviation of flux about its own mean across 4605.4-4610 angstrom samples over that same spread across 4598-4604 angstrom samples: -0.38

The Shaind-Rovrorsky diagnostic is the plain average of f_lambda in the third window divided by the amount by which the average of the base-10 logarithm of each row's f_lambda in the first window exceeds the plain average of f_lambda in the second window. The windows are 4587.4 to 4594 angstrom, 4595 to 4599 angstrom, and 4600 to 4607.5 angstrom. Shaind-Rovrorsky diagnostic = -1.16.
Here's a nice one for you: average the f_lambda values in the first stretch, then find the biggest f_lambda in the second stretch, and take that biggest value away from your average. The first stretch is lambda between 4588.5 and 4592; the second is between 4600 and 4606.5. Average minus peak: -1.0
